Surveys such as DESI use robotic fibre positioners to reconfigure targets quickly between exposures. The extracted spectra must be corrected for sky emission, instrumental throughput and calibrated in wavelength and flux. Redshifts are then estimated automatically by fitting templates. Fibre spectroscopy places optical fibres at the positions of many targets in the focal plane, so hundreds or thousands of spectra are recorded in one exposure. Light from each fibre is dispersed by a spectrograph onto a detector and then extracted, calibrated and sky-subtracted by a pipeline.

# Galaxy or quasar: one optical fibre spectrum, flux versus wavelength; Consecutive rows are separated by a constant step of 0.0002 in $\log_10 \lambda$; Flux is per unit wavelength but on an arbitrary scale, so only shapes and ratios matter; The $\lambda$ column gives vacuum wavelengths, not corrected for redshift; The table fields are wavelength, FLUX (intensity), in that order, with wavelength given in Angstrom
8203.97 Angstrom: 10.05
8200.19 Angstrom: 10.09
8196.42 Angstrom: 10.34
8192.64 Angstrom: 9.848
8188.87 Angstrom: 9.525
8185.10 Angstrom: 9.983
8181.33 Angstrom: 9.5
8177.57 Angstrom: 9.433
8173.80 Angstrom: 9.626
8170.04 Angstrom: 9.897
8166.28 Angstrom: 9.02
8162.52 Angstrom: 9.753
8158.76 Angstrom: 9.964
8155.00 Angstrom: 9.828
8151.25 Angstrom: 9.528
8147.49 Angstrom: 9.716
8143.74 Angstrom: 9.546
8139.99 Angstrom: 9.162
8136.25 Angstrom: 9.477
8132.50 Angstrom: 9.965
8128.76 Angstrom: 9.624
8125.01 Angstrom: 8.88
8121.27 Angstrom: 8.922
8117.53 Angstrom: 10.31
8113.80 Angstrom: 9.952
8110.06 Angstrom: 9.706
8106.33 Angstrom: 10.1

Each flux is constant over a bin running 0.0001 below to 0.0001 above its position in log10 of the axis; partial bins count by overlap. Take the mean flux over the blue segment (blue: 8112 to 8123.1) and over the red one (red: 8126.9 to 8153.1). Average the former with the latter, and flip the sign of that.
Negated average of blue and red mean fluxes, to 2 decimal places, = -9.65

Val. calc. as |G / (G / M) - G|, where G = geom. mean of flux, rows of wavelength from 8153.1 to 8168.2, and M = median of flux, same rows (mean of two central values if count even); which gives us 0.16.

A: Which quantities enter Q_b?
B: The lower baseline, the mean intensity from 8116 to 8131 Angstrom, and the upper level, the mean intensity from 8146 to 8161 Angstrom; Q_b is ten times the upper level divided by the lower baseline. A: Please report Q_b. 10.3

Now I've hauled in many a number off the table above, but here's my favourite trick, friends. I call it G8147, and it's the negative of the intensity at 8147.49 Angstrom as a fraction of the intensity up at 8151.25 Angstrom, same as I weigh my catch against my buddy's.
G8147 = -1.020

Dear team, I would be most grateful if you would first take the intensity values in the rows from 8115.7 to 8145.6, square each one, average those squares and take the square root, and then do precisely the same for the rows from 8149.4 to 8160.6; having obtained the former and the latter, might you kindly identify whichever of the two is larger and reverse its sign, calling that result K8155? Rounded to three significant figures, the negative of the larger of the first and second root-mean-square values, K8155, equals -9.78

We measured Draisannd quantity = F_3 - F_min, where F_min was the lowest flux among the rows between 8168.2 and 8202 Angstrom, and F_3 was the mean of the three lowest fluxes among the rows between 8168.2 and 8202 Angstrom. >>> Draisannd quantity 0.05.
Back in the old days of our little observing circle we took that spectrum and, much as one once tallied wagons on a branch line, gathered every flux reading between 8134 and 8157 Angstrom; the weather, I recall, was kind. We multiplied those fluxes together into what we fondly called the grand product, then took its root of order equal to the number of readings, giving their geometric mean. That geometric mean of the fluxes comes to 9.541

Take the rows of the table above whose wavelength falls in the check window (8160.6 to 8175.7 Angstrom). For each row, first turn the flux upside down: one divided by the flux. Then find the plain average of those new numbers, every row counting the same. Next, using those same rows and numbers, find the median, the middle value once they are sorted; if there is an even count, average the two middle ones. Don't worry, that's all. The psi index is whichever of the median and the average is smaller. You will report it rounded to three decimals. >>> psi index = 0.103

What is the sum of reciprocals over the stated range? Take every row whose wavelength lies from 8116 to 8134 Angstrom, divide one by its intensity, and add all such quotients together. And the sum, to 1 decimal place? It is 0.5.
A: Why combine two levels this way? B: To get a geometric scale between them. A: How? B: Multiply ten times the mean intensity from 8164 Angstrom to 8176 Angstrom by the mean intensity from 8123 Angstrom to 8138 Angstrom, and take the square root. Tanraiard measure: 30.0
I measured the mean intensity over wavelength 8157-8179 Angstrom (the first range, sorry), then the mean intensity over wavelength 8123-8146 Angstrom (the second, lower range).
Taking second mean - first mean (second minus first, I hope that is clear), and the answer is -0.17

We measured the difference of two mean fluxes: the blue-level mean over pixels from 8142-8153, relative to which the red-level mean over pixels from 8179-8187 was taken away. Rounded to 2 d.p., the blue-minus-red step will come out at -0.14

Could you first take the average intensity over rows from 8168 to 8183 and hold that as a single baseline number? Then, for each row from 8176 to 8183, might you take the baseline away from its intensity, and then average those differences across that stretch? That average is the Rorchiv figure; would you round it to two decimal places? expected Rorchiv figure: -0.15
